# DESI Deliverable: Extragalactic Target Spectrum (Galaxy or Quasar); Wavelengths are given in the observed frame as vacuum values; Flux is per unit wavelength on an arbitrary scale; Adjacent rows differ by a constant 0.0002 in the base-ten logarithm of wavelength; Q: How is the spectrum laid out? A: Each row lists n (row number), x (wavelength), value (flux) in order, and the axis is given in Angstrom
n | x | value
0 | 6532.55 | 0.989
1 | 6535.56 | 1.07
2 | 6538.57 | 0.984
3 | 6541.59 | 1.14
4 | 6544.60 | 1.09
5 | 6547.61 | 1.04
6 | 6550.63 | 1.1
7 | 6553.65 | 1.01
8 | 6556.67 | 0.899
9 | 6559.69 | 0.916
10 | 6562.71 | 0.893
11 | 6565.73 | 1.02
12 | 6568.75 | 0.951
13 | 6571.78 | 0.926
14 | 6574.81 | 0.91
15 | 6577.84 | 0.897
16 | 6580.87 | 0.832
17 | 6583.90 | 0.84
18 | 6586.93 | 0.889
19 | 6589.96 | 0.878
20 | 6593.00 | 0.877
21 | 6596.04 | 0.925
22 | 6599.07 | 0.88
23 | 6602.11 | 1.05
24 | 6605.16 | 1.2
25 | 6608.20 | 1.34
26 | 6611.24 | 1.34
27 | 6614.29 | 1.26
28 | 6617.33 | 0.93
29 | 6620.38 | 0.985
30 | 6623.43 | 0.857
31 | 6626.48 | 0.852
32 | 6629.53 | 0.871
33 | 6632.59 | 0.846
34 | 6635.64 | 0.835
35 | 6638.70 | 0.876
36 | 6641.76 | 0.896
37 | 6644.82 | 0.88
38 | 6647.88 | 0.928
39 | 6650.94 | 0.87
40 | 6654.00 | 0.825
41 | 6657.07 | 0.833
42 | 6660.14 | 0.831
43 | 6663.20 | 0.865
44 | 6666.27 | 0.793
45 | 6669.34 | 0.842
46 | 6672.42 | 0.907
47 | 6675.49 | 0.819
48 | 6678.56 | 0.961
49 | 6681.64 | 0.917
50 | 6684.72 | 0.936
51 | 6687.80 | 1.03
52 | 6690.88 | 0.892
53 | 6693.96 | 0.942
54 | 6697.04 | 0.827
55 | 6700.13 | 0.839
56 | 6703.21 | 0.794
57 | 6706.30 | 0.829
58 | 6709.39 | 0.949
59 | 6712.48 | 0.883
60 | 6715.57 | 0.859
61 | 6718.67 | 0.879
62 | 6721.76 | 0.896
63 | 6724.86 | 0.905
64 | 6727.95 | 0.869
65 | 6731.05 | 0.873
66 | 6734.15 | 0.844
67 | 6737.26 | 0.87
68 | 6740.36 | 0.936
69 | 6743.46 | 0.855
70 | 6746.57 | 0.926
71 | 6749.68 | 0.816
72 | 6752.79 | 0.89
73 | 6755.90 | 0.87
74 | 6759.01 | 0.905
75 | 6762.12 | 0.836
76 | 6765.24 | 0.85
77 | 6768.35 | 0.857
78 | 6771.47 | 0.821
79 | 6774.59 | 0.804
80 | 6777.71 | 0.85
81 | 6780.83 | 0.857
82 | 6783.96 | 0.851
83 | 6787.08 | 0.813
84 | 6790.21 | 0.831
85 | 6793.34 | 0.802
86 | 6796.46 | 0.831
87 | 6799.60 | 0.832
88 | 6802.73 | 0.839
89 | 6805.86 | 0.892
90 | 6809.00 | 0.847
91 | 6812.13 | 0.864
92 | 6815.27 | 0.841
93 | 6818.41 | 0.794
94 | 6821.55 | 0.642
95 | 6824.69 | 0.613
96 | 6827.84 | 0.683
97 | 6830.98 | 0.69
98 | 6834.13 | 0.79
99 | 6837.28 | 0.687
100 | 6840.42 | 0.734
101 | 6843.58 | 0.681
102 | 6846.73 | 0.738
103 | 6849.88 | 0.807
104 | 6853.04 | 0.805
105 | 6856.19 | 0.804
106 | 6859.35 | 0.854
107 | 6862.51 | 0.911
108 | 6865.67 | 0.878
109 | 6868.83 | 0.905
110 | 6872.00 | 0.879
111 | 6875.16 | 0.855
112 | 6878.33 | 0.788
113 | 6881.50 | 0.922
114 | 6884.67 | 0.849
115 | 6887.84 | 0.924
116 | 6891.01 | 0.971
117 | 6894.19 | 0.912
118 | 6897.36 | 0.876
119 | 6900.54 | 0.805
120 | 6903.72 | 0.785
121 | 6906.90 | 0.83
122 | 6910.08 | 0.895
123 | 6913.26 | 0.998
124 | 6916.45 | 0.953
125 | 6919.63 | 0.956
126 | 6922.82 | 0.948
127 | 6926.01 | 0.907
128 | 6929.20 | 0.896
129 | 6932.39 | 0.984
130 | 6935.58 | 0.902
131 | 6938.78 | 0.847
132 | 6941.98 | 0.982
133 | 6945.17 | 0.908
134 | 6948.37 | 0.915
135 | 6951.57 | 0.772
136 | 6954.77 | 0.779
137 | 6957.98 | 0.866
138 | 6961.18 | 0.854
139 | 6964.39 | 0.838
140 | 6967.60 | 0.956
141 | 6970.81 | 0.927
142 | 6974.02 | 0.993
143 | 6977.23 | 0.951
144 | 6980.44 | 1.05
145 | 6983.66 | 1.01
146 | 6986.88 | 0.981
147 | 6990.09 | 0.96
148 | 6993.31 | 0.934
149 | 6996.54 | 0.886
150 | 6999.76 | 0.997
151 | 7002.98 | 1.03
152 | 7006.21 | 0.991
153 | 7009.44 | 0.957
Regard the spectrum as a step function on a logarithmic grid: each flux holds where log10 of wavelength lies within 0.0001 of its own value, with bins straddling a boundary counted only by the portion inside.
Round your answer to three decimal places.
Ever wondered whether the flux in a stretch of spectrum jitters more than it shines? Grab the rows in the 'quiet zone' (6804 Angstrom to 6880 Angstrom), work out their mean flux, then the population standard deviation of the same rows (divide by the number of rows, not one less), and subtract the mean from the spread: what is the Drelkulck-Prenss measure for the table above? -0.705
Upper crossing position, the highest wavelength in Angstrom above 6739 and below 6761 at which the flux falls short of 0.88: 6755.90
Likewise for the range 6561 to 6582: 6580.87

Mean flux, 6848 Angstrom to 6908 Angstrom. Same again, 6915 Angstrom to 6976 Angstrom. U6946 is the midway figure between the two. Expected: 0.883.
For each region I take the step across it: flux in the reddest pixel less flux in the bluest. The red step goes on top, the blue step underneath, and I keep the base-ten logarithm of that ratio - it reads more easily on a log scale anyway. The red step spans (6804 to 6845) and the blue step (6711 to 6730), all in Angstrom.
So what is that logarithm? 1.2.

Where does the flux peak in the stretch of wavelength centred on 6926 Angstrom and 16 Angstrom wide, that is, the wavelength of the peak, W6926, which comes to 6932.39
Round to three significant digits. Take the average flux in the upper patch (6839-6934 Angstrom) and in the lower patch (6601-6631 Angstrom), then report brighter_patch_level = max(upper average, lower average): 1.07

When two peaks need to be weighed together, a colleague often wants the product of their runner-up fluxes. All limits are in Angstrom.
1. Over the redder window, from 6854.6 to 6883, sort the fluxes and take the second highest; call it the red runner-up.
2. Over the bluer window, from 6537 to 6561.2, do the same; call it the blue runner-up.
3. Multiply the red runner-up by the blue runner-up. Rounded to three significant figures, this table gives 1.00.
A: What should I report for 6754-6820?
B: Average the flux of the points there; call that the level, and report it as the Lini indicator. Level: 0.842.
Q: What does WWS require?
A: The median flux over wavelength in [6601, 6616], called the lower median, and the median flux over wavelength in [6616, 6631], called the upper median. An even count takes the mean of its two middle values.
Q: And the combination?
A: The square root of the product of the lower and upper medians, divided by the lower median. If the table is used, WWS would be 0.83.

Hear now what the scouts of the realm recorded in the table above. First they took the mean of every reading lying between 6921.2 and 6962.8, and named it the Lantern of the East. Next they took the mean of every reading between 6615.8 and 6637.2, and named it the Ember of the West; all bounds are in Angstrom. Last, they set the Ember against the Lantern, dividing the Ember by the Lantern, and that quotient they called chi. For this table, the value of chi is 0.99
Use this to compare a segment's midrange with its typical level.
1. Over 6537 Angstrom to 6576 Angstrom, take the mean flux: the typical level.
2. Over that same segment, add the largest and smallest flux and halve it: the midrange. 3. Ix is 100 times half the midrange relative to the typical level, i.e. 51.3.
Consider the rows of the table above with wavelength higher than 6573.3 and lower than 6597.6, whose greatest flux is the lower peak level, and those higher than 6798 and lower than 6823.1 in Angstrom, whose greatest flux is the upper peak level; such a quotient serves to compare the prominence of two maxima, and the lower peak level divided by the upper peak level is 1.04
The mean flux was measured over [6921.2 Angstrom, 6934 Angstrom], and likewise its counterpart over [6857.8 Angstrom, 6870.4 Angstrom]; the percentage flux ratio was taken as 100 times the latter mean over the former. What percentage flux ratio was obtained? 95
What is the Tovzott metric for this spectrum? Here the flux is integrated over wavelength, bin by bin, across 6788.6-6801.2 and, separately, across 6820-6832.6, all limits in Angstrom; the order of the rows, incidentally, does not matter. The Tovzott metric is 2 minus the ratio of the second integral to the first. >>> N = 1.20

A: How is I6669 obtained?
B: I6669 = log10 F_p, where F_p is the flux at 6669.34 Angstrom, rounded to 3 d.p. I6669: -0.075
